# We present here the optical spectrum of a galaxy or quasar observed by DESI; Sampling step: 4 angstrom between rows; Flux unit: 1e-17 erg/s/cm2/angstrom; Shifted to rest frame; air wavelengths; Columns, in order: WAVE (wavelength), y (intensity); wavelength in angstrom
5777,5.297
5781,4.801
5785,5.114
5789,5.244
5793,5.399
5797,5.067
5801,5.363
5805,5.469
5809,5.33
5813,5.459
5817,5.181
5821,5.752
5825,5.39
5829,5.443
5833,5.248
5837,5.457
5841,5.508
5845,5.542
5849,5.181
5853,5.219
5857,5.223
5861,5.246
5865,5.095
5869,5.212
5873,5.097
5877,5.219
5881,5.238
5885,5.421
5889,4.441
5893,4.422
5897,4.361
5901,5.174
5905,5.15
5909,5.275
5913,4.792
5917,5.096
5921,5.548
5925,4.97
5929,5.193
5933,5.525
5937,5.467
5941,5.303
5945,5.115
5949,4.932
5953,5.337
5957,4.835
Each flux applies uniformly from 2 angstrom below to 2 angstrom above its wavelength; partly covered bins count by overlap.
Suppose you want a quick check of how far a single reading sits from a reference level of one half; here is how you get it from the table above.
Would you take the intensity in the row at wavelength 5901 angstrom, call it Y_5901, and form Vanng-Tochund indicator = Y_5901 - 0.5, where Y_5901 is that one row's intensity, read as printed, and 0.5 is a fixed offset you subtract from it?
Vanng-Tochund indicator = 4.67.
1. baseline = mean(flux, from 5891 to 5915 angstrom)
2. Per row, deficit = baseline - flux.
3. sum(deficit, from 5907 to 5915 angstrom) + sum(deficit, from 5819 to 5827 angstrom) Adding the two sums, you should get -1.76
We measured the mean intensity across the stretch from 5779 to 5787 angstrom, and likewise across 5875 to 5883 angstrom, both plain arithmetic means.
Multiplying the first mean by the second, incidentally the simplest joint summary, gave 25.9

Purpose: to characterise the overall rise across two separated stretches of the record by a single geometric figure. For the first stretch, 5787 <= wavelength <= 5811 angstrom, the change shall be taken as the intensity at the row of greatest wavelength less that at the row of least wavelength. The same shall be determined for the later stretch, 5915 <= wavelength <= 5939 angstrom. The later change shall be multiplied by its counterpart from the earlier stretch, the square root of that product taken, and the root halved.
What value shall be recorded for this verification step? 0.089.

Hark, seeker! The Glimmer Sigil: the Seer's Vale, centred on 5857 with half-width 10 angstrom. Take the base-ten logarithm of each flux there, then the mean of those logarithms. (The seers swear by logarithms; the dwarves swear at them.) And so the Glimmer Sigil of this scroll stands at 0.715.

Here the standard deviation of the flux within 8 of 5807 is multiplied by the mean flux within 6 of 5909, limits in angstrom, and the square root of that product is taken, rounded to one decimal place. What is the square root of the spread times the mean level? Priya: 0.6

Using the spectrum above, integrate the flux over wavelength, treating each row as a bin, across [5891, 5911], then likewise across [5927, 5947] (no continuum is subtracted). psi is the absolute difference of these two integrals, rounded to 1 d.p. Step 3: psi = 8.9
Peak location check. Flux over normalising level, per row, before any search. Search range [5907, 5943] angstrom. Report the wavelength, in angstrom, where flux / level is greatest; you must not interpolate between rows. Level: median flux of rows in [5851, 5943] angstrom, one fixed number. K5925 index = 5921 angstrom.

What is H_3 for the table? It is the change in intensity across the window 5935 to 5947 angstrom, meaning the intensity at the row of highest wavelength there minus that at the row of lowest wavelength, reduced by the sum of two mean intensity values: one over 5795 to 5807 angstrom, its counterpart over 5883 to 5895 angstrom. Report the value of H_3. -10.41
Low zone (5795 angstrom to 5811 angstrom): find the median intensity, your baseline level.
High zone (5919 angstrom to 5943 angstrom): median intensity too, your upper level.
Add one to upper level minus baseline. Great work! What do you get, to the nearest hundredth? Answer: 1.04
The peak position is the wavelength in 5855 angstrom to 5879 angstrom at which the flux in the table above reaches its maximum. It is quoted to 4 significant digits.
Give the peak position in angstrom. 5861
